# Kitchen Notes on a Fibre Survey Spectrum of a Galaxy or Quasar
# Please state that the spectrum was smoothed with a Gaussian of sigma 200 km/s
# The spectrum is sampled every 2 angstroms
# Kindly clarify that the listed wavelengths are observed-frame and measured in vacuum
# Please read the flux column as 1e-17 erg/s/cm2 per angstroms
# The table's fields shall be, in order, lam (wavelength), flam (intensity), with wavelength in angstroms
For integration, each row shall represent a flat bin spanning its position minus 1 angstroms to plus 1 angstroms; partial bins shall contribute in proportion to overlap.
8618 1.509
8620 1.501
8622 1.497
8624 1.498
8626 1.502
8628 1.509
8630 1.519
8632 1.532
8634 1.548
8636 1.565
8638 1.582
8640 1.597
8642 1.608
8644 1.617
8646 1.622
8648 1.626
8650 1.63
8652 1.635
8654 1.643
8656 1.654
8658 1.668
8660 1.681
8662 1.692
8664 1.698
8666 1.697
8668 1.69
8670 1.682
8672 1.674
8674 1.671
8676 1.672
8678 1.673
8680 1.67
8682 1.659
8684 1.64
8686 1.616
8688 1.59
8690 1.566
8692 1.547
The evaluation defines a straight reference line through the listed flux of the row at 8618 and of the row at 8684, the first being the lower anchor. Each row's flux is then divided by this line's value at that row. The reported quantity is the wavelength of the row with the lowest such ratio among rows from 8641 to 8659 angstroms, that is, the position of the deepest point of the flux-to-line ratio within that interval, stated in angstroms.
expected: 8642 angstroms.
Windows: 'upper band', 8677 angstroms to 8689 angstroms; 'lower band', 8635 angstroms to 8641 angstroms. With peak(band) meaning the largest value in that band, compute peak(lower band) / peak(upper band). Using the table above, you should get 0.95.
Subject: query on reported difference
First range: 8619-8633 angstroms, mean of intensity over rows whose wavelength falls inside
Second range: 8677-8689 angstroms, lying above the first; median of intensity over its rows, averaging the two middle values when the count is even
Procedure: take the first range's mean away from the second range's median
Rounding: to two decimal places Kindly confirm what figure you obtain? 0.14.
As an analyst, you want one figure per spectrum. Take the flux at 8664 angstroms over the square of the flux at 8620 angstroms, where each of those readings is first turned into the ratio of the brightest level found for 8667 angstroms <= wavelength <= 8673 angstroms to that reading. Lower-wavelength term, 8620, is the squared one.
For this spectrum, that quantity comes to 0.79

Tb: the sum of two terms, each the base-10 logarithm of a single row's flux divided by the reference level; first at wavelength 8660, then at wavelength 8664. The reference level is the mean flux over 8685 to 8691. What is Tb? 0.052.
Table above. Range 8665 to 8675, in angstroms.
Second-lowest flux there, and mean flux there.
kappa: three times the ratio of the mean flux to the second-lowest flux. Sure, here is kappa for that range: 3.02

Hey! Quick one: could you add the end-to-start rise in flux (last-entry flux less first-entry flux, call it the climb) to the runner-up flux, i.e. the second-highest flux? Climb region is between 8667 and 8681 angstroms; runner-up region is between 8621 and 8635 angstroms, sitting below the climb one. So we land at 1.51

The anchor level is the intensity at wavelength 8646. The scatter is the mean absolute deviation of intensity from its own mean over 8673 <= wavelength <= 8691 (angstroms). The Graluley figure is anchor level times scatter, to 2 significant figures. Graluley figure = 0.053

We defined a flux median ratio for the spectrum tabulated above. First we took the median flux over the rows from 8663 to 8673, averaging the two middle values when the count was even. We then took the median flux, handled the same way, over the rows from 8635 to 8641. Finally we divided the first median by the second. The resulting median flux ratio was 1.07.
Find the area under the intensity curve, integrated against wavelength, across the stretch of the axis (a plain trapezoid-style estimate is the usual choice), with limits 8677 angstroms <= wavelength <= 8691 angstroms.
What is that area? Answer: 23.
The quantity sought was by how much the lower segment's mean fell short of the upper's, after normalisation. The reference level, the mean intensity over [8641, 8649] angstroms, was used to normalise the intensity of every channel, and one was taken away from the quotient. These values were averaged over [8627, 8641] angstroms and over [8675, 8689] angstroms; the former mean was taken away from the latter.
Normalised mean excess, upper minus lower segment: 0.059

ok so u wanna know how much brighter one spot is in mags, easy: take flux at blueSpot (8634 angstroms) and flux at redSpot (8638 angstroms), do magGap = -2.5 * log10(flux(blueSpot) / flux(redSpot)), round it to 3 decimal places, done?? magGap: 0.024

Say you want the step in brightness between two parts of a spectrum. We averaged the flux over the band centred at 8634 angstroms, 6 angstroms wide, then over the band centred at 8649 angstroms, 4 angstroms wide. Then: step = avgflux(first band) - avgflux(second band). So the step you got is -0.080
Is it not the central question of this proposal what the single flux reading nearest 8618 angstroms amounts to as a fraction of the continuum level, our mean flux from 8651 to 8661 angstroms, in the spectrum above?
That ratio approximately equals 0.911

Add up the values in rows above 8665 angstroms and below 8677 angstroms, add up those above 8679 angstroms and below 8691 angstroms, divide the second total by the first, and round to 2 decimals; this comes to 0.97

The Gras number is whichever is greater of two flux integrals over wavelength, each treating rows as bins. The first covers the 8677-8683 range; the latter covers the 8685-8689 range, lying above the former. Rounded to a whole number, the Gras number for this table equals 10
